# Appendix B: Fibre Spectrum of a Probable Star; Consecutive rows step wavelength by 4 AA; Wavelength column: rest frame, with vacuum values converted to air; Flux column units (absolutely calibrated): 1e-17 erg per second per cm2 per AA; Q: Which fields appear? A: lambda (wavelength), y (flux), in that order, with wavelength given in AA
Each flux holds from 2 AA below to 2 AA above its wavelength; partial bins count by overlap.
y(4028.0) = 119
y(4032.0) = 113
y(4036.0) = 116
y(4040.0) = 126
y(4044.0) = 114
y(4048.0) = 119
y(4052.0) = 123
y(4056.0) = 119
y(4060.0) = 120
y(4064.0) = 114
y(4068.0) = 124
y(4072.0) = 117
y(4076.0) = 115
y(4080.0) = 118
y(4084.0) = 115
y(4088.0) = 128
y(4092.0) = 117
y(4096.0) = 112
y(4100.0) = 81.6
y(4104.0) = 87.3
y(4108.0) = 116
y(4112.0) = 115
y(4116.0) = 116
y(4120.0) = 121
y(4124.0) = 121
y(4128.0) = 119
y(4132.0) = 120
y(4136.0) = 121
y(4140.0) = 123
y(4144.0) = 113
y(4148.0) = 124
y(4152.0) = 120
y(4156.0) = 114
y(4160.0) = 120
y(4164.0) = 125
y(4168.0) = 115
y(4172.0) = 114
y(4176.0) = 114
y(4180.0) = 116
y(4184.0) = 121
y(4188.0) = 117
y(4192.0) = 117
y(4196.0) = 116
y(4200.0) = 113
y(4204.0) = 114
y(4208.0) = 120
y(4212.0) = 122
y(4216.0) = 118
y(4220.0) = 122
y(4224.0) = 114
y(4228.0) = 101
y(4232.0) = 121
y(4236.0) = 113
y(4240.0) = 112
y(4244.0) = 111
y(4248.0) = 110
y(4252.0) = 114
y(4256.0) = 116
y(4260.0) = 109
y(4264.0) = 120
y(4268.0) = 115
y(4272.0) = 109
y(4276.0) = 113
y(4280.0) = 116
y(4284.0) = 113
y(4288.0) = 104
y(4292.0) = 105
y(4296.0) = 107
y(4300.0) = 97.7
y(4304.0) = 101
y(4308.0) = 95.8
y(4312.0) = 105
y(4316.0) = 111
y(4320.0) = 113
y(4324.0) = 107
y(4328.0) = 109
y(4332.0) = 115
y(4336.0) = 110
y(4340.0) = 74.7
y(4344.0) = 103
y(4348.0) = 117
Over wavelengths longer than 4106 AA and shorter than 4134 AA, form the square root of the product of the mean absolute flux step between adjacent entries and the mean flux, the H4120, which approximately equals 14.0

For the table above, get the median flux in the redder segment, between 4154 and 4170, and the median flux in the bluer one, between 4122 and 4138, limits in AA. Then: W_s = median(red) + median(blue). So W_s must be 238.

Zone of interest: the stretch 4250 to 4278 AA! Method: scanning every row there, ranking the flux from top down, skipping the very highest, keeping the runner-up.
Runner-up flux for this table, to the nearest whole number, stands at 116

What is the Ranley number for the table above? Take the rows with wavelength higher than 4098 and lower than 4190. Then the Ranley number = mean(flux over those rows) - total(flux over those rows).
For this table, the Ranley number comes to -2539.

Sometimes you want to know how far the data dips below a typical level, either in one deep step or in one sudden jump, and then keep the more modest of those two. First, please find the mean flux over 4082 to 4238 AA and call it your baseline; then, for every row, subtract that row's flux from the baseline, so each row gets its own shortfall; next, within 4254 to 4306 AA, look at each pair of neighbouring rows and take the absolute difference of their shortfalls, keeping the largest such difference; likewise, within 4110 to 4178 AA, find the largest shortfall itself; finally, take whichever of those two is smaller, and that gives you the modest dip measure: 2.8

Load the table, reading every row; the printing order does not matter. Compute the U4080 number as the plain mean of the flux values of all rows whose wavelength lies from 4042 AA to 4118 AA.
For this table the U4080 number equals 114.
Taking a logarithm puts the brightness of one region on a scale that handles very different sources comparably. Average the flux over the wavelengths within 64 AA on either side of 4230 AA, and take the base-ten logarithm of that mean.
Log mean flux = 2.06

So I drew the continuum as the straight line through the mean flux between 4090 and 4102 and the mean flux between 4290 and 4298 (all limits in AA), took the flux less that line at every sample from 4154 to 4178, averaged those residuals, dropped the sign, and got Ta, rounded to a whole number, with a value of 13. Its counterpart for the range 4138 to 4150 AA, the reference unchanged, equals 16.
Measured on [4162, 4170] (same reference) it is 16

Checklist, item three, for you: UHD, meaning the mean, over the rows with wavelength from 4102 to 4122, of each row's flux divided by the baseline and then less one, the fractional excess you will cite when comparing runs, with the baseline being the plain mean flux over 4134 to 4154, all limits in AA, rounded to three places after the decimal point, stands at -0.076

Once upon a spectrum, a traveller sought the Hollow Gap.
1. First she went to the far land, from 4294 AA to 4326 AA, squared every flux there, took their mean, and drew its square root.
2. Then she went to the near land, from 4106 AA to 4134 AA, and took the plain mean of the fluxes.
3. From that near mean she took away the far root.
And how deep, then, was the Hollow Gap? 13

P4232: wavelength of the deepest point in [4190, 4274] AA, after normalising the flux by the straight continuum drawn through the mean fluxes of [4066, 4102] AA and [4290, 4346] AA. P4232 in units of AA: 4228.0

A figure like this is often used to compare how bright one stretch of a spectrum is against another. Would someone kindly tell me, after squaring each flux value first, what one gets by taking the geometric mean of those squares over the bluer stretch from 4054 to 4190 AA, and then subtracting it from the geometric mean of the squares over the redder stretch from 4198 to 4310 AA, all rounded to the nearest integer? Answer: -1008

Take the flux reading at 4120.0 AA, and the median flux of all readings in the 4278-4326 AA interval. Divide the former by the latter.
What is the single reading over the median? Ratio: 1.14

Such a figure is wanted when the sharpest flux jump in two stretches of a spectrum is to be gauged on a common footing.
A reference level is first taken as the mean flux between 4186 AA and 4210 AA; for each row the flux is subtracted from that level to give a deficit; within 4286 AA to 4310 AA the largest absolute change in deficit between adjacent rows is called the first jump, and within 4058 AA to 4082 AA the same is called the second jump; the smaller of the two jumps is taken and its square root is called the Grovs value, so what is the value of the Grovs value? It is 3.05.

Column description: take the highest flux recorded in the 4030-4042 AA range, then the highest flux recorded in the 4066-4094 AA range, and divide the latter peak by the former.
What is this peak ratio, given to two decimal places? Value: 1.02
